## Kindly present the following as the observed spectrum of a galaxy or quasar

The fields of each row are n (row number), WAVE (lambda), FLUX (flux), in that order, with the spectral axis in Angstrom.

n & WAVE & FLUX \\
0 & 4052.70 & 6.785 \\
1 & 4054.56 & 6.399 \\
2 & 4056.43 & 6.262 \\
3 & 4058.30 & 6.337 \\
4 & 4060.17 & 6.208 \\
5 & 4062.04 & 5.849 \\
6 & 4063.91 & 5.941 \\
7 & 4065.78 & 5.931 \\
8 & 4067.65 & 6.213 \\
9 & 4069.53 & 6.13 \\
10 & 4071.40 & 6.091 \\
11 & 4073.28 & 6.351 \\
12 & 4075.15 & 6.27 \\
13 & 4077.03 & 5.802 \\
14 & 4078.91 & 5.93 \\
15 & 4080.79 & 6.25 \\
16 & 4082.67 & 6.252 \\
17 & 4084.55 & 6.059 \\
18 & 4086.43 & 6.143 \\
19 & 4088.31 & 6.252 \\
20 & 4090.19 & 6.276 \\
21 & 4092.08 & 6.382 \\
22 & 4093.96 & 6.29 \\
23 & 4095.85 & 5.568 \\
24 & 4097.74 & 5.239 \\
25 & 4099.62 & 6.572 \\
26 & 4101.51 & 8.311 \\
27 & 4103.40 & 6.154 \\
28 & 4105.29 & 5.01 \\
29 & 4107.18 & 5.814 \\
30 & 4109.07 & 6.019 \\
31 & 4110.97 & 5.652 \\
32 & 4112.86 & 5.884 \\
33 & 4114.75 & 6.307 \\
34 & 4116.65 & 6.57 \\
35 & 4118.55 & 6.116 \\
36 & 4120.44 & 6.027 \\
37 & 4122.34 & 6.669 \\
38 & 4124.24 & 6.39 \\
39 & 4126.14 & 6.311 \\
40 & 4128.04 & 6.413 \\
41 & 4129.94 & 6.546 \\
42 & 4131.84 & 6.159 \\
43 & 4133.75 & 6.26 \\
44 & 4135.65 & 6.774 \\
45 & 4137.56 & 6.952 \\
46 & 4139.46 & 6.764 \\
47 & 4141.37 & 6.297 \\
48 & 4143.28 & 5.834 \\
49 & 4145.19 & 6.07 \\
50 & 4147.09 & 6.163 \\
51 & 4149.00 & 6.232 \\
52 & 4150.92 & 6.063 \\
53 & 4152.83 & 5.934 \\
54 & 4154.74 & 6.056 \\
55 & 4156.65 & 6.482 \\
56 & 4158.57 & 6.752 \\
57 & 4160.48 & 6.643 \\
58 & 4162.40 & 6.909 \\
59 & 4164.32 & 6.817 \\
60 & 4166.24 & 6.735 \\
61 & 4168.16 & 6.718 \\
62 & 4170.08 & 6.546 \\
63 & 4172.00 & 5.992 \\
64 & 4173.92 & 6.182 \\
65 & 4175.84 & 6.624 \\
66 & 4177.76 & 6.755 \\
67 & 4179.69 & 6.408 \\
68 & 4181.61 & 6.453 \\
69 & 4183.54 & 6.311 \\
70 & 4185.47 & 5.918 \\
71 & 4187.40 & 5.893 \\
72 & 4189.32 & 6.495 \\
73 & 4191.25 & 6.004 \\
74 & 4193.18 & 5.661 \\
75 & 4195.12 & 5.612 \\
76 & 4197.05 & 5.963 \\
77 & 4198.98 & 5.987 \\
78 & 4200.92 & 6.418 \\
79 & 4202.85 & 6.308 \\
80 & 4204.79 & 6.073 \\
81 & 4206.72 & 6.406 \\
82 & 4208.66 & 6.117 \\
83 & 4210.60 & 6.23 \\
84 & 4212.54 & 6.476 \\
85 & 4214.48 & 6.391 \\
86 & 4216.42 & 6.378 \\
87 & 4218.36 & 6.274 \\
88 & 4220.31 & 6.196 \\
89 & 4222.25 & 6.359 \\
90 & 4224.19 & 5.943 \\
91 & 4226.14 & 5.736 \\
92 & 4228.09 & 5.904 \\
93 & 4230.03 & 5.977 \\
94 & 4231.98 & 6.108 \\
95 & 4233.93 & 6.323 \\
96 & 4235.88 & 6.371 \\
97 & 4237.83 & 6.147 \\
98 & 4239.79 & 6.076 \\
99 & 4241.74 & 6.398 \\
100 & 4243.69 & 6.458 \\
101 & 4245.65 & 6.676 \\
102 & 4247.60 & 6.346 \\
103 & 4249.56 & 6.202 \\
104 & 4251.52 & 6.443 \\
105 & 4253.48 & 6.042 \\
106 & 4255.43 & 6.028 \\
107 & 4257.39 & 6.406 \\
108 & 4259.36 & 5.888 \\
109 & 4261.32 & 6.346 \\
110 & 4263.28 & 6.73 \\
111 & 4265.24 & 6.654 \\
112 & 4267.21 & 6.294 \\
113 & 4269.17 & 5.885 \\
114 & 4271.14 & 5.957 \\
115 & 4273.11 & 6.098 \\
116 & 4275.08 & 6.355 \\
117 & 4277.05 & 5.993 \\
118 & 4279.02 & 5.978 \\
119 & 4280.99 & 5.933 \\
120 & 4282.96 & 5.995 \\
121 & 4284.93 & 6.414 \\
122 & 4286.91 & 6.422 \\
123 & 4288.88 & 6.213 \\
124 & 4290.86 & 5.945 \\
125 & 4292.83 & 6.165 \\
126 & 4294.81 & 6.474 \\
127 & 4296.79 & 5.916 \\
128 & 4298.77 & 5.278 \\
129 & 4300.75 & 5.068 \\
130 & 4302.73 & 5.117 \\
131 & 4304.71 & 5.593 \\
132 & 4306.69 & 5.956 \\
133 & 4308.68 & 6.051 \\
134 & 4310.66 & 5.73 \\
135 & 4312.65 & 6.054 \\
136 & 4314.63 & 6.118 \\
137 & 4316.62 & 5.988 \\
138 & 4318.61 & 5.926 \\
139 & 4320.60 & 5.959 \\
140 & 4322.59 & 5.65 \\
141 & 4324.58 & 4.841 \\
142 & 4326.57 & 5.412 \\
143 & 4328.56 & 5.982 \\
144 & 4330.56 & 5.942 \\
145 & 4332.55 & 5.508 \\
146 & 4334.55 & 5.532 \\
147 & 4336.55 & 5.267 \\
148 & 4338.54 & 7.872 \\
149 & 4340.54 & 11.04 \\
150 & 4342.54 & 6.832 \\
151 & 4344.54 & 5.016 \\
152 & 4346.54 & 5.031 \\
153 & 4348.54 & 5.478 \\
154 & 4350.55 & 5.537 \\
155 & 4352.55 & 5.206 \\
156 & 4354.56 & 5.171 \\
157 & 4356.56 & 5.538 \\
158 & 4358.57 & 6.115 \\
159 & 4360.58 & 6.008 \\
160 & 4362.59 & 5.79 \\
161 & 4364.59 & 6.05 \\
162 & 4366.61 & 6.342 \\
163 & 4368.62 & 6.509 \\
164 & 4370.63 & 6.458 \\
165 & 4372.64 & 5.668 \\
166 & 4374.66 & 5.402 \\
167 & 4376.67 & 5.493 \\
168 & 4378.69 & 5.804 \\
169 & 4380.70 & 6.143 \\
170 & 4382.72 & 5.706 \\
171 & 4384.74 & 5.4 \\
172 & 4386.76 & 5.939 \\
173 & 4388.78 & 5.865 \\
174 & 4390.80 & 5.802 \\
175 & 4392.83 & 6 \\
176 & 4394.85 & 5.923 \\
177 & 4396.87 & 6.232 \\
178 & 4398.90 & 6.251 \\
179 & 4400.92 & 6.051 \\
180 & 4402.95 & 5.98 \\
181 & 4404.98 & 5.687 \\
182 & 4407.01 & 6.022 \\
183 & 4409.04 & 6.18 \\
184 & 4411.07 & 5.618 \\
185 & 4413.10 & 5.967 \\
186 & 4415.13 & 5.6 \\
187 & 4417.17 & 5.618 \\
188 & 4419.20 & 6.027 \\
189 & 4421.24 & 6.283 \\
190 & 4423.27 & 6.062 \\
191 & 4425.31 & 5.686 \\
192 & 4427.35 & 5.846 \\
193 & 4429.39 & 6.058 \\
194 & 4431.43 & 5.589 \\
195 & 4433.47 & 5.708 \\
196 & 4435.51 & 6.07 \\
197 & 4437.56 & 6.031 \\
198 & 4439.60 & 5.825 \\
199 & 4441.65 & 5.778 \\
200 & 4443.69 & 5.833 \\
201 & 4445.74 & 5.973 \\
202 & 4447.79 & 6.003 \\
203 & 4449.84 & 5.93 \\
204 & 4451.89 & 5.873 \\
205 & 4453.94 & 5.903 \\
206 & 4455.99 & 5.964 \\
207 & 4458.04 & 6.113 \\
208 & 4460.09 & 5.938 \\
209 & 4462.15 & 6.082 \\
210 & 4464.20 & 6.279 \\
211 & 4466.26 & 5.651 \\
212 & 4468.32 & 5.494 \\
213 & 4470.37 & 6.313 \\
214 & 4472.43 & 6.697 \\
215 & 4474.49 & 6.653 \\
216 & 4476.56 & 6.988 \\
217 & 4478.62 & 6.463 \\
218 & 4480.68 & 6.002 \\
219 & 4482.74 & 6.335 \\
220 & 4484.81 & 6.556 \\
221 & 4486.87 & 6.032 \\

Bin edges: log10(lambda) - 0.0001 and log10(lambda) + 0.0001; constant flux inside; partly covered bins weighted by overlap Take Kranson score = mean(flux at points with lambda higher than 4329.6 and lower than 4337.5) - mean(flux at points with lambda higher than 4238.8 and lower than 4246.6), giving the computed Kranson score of -0.84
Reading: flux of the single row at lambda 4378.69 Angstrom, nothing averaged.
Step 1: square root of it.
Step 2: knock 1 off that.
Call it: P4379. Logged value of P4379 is 1.41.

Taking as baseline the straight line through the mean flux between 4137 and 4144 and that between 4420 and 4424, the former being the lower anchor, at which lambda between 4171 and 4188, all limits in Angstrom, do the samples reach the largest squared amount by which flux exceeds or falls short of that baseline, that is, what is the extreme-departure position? 4187.40 Angstrom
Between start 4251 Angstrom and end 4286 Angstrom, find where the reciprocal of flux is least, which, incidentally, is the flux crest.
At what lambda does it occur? 4263.28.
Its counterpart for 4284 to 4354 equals 4340.54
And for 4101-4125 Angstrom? 4101.51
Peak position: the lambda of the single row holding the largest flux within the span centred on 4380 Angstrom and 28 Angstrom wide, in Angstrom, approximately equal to 4368.62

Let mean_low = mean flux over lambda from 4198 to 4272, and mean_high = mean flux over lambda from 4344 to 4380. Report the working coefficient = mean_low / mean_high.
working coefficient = 1.09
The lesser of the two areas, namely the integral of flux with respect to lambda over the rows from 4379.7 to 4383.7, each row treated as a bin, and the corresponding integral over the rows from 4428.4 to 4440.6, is 24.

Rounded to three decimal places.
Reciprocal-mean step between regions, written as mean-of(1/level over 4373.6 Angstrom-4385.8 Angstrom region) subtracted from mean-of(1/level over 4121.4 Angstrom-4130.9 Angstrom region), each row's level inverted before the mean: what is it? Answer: -0.022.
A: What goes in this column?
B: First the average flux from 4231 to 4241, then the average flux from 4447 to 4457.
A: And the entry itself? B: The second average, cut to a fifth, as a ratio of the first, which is 0.191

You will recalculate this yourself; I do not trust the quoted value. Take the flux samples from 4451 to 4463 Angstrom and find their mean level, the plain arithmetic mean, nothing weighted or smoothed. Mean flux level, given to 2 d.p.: 5.98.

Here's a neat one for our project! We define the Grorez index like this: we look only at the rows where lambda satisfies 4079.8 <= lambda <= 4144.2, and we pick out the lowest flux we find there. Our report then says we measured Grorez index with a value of 5.01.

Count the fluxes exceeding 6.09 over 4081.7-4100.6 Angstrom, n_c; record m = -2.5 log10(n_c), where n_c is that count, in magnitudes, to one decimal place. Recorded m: -2.1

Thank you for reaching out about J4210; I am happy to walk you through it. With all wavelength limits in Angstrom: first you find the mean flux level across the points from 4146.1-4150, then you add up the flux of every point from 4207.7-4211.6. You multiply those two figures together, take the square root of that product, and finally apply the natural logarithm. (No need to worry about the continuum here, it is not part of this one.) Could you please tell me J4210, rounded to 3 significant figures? 2.17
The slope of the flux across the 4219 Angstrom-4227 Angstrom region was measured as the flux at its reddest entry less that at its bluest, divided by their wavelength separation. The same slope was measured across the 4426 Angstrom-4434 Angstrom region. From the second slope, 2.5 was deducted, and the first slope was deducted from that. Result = -2.44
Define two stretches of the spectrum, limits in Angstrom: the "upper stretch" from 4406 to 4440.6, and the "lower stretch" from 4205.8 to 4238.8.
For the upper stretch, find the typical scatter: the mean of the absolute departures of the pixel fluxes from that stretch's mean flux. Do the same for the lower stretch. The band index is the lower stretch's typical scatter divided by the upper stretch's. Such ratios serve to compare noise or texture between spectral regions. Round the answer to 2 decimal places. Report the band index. 0.87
